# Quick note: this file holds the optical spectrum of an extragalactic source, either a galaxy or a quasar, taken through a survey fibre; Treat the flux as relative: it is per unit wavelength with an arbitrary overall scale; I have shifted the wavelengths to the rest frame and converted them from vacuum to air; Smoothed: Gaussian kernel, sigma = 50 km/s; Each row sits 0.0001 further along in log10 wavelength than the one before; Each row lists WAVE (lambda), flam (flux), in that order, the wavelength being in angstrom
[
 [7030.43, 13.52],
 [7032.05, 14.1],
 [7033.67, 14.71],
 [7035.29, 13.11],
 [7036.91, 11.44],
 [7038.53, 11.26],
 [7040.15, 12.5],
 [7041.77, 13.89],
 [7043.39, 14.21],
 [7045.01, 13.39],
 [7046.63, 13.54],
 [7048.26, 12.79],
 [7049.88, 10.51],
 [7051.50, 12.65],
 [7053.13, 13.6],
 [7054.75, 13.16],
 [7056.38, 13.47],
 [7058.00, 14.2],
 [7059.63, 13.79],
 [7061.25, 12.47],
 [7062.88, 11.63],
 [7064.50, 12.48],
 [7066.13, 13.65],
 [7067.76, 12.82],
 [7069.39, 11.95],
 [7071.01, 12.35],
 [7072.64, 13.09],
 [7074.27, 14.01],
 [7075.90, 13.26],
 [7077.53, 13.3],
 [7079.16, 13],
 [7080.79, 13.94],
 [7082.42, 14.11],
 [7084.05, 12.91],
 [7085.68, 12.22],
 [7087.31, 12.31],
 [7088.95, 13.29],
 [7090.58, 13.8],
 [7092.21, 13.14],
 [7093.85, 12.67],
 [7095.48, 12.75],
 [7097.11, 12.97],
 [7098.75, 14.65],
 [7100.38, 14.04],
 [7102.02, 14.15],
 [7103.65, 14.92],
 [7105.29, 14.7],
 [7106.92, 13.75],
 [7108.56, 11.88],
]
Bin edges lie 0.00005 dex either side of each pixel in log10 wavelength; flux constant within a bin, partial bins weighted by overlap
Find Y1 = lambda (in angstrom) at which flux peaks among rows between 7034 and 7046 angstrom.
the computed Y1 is 7043.39 angstrom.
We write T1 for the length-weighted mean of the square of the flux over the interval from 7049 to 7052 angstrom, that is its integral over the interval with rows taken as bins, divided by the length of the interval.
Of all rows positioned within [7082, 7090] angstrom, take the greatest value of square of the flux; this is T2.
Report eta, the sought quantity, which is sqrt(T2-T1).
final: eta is 8.1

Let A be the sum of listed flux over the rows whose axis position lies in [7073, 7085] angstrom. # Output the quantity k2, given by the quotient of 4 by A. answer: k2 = 0.042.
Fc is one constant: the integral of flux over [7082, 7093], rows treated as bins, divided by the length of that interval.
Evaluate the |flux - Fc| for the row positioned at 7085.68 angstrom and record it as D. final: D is 0.86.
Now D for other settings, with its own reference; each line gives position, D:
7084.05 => 0.17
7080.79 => 0.86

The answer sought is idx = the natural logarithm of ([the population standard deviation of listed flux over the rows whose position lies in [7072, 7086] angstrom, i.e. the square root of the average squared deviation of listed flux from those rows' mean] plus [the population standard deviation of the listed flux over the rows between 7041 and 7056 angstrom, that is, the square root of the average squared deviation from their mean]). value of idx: 0.47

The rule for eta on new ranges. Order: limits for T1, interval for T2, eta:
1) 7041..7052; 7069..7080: 5.1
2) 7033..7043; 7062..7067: 4.4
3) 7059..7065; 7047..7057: 5.1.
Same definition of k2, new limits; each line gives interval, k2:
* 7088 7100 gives 0.043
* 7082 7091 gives 0.051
